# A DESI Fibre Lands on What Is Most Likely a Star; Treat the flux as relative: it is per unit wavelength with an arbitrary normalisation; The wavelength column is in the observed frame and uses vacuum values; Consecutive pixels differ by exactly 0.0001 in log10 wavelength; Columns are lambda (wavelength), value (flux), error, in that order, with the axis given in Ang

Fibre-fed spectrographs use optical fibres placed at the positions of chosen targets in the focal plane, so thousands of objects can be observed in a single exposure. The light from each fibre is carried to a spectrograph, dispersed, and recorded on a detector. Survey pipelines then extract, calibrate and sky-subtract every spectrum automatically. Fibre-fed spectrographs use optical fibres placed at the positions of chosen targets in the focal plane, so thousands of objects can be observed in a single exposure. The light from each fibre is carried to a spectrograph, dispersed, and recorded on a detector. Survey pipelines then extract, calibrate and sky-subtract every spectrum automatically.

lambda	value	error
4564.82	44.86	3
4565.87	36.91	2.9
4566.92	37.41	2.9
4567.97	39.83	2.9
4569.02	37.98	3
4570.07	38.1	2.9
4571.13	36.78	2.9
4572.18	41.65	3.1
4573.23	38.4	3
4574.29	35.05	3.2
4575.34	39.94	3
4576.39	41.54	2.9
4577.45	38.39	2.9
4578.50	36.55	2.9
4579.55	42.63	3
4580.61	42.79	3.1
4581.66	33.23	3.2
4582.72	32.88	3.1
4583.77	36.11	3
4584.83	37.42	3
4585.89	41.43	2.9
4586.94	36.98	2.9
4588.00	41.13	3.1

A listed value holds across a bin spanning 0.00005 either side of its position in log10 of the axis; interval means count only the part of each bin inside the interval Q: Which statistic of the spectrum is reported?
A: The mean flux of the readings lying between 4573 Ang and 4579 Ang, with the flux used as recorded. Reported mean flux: 38.3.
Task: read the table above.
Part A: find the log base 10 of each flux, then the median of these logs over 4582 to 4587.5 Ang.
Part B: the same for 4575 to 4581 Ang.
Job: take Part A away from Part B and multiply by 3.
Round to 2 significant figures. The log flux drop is 0.13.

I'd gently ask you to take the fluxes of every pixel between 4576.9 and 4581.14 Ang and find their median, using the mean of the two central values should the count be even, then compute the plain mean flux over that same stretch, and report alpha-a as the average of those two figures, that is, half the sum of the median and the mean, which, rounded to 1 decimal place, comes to 40.3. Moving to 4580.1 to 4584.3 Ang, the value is 35.5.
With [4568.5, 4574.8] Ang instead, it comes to 38.0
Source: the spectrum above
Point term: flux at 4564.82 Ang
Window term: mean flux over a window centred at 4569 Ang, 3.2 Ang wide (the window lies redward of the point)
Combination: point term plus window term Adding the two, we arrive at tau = 83.5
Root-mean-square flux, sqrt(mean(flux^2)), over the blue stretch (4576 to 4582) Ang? 39.3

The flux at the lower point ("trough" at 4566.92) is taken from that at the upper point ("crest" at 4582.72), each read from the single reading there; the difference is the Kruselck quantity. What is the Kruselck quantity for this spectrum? -4.5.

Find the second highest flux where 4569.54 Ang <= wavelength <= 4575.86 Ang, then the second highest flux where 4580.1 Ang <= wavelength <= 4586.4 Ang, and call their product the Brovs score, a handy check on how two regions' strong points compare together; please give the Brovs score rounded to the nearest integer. 1655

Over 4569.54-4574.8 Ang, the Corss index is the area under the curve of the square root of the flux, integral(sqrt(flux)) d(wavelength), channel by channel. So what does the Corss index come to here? 32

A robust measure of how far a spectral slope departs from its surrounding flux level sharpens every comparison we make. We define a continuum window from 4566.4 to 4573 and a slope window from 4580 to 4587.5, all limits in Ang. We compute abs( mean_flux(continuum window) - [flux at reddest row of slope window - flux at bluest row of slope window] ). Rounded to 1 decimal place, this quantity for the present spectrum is 44.4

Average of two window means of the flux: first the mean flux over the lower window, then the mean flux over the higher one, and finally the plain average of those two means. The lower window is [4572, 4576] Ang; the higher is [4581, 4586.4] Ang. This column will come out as 37.5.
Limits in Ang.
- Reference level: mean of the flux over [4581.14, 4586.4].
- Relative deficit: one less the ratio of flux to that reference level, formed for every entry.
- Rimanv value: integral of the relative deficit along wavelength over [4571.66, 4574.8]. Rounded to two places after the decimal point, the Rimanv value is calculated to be -0.19 Ang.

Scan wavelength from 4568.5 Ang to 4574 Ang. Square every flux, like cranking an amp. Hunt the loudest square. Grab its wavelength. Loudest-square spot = 4572.18 Ang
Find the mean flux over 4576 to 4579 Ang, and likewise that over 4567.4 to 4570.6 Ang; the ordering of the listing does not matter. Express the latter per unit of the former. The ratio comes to 1.00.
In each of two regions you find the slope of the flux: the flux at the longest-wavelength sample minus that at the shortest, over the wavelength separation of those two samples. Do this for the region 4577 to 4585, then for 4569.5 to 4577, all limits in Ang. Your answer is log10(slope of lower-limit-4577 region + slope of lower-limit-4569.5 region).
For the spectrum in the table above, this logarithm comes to -0.38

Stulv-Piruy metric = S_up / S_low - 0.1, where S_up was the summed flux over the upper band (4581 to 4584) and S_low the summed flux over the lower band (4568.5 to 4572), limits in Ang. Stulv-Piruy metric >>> 0.81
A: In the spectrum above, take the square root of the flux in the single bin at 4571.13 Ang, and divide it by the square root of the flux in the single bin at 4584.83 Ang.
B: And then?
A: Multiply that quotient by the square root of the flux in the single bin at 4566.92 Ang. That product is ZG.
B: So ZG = 6.1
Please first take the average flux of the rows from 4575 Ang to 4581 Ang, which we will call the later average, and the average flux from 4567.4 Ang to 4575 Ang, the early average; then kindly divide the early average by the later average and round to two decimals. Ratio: 0.95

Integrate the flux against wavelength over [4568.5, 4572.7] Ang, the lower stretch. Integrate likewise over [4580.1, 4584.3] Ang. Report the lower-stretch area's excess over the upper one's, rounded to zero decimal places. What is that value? 10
